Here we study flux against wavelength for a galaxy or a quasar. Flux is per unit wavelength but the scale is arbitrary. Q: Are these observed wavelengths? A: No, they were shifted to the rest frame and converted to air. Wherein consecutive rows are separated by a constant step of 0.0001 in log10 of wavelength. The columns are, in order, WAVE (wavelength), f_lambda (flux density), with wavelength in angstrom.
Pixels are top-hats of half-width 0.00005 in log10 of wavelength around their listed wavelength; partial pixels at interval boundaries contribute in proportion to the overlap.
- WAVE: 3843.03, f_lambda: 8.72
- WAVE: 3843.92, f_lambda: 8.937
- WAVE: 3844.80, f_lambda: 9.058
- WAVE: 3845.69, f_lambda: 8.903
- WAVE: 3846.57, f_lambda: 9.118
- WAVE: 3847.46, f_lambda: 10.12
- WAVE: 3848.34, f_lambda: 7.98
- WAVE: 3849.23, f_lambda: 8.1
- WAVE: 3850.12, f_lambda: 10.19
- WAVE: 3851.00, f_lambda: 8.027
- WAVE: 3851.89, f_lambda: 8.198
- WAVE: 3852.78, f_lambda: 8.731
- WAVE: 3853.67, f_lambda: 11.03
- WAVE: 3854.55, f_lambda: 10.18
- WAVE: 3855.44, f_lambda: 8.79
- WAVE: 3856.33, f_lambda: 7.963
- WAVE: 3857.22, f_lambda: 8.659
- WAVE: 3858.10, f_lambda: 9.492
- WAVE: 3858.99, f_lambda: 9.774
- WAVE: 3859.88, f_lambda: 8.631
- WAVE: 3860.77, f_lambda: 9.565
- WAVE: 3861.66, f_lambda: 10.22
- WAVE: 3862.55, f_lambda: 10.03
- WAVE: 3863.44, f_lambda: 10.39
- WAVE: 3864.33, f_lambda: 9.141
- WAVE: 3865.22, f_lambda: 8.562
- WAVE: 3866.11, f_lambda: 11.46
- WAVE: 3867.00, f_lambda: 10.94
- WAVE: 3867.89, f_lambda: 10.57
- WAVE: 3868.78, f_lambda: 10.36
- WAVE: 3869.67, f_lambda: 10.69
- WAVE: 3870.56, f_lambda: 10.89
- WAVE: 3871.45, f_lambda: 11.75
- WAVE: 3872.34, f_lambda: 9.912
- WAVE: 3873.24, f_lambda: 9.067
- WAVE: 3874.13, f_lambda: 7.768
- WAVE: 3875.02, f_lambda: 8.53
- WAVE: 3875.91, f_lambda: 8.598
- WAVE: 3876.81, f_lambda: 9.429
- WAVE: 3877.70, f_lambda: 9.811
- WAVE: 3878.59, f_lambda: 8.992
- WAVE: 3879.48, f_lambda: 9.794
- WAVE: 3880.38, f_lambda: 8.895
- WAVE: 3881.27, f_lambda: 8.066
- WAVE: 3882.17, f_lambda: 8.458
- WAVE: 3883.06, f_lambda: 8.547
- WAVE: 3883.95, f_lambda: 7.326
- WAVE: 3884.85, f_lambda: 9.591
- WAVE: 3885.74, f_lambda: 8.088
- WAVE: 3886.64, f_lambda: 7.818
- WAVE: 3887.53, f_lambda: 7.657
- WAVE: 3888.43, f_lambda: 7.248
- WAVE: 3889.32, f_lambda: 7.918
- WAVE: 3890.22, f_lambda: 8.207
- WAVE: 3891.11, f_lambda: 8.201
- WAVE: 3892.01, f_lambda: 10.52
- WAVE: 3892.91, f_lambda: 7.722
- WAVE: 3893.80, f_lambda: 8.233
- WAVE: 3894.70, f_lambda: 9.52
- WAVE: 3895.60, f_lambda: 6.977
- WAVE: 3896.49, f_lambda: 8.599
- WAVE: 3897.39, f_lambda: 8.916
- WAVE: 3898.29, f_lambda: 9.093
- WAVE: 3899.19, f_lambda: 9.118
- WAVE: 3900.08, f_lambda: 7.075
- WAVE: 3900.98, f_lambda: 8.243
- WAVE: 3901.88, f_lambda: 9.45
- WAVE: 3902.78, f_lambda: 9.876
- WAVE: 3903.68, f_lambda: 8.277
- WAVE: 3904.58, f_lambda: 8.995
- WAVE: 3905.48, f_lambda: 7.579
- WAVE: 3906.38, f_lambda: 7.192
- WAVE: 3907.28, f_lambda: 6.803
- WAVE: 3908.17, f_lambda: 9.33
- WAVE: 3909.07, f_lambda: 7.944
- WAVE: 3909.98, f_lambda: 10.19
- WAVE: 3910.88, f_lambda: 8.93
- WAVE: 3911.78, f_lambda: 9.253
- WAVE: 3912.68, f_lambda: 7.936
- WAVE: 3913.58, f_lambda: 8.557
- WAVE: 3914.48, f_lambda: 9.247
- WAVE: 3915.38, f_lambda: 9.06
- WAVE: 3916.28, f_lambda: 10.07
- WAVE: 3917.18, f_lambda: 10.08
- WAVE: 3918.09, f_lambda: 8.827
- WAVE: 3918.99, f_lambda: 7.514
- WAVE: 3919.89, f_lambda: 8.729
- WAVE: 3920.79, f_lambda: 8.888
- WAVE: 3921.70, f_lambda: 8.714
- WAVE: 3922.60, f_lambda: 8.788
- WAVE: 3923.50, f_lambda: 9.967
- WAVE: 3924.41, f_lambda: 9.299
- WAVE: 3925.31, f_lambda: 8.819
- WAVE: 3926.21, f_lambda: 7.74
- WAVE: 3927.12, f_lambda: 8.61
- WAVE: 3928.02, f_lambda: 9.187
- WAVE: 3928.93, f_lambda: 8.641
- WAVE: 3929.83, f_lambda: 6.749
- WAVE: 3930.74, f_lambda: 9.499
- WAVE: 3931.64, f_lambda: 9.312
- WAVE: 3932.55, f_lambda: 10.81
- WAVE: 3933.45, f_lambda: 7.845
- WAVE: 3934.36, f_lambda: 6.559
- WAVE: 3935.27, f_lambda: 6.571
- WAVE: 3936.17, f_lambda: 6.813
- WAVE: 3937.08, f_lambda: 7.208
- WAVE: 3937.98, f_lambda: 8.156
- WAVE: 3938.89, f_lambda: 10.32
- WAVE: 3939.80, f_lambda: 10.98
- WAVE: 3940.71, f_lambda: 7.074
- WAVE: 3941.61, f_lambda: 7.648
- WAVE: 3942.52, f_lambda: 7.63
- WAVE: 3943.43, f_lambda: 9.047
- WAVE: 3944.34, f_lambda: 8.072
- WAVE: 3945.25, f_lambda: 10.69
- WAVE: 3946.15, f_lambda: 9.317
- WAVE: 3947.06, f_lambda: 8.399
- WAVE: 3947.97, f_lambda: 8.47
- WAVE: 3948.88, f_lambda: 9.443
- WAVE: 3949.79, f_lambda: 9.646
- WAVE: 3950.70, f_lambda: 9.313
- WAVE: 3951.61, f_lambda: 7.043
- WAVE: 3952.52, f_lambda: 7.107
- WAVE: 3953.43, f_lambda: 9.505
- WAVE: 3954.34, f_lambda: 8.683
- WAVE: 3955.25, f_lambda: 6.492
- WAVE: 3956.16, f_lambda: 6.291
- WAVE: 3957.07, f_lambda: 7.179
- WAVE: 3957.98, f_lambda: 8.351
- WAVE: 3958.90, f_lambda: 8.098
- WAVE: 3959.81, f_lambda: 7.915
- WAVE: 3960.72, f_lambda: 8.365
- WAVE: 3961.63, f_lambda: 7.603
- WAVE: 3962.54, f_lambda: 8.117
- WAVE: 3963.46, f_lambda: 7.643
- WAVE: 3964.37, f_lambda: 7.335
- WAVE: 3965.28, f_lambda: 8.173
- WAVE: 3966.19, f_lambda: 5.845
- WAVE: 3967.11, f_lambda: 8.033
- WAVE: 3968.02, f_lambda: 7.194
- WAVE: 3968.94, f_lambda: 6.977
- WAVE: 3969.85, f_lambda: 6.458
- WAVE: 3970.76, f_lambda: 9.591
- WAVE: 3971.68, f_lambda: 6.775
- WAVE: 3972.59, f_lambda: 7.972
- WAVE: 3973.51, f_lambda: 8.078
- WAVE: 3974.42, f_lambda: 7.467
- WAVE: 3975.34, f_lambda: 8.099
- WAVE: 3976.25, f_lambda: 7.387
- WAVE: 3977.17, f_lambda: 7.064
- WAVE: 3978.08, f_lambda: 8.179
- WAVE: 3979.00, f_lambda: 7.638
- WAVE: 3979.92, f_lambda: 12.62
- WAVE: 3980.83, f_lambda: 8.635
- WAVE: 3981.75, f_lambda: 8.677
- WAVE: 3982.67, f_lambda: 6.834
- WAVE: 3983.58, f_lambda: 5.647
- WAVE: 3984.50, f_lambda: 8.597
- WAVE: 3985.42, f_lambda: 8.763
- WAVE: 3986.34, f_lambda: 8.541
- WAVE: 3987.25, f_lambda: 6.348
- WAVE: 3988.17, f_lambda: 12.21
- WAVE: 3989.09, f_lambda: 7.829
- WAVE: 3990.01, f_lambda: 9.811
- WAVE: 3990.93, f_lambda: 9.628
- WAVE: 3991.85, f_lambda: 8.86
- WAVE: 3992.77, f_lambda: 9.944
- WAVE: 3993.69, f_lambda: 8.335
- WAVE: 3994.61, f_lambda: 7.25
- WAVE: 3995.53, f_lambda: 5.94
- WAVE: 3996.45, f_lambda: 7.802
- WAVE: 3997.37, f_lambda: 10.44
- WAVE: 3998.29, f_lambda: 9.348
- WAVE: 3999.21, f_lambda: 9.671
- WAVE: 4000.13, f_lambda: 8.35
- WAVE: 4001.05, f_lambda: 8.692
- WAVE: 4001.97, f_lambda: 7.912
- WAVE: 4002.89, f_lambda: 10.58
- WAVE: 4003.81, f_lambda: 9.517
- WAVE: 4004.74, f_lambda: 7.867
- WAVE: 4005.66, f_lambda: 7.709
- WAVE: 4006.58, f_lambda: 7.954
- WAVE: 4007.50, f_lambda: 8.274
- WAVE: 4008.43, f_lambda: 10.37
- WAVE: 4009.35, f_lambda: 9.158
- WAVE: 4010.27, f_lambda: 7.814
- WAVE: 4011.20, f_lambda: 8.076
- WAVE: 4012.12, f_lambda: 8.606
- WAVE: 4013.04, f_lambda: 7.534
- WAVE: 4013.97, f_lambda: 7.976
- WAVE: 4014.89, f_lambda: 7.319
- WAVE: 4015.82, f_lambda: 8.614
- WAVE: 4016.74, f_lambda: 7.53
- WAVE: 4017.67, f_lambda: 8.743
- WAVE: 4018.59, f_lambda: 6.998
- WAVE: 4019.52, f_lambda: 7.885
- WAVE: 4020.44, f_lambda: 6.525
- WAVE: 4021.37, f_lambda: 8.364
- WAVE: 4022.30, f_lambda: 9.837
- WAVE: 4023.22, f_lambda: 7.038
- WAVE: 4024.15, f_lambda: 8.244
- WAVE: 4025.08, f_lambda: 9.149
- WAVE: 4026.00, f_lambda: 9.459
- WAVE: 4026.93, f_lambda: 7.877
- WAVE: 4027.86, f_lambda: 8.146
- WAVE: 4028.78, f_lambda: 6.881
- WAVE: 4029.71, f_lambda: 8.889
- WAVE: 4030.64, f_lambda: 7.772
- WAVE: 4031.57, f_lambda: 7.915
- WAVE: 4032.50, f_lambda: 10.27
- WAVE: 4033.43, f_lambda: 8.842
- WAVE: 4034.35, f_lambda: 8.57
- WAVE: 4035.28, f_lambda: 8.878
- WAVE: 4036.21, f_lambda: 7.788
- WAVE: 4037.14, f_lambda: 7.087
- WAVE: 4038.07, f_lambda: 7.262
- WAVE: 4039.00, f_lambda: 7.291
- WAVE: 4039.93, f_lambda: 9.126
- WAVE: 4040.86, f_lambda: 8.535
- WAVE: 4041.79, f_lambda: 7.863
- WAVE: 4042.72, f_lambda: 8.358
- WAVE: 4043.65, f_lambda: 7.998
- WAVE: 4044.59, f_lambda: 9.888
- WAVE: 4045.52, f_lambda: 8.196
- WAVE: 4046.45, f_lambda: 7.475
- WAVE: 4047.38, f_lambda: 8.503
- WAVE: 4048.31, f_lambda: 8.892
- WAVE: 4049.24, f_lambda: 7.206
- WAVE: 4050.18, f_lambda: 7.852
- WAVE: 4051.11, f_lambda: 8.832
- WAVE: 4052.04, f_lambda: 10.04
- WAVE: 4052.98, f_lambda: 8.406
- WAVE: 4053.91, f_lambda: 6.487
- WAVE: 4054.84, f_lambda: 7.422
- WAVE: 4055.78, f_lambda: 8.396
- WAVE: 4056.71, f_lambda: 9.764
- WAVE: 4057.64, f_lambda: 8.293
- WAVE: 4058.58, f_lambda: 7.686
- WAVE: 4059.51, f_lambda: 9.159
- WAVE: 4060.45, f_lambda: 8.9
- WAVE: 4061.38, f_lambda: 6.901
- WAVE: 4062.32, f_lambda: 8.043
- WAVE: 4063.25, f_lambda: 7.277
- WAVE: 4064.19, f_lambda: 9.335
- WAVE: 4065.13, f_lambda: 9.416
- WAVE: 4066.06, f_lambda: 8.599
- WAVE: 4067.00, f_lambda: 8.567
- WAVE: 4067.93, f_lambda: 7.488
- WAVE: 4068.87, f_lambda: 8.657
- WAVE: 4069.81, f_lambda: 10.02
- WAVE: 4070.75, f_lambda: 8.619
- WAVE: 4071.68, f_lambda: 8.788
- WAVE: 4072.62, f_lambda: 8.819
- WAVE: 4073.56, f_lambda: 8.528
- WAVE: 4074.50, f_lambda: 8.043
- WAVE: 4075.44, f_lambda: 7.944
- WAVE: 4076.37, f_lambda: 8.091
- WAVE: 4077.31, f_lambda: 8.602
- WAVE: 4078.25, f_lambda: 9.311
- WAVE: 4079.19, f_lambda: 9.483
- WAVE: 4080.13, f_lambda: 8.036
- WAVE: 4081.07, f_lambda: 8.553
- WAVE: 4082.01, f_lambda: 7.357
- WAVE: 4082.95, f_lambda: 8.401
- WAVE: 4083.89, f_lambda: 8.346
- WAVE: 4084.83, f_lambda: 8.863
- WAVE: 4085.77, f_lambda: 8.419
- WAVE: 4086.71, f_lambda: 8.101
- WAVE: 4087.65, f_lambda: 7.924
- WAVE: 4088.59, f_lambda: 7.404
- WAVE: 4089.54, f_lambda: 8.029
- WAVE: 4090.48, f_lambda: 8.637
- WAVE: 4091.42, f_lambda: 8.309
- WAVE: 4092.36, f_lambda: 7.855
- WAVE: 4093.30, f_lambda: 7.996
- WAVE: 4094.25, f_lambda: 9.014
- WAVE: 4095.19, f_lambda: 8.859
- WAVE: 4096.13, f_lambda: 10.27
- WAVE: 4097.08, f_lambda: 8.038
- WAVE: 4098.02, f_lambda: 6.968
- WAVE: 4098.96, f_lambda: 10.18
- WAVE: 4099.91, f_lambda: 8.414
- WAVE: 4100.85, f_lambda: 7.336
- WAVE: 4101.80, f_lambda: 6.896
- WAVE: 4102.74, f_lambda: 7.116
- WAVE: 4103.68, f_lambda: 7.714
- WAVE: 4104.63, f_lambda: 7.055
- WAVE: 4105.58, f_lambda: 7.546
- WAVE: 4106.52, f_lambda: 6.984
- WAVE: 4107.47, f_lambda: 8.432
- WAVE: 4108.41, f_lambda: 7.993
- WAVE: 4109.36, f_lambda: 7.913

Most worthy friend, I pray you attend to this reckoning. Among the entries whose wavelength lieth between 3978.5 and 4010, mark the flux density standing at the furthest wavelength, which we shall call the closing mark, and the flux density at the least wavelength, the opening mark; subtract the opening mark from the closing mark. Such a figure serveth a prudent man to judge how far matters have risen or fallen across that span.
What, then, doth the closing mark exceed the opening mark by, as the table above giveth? 1.5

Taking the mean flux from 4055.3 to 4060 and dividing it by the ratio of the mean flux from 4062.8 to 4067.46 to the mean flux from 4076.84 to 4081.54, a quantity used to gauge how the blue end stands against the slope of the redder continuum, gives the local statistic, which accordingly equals 8.8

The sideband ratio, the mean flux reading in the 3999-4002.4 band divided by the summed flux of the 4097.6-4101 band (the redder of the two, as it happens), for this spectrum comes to 0.26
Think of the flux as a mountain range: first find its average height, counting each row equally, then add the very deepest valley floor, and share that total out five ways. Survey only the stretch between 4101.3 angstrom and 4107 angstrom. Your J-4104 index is 2.82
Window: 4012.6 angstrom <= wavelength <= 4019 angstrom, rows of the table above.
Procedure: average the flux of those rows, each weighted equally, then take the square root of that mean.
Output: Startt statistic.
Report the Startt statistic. 2.80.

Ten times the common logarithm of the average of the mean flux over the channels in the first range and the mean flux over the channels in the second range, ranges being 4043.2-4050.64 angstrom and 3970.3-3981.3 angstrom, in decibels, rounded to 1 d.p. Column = 9.2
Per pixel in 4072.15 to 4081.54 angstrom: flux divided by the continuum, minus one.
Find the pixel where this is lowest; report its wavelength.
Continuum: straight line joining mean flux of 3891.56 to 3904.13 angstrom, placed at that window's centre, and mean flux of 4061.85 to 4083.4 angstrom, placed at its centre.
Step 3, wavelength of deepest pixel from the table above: 4075.44 angstrom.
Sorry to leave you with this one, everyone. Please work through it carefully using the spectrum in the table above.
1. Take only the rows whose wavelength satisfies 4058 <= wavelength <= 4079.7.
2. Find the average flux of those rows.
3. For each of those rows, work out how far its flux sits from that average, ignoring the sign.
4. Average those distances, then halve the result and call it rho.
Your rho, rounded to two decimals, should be 0.30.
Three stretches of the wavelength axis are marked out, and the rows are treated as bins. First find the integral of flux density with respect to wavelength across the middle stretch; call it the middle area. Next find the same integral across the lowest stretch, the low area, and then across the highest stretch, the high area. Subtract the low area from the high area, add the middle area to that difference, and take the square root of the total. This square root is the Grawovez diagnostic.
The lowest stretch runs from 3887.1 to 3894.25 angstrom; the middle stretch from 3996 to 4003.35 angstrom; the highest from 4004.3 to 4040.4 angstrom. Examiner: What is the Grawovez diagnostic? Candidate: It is 17.4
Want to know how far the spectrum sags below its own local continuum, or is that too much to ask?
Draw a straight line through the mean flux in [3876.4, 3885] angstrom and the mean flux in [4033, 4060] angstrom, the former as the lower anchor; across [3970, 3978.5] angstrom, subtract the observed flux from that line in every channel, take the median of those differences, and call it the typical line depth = 0.6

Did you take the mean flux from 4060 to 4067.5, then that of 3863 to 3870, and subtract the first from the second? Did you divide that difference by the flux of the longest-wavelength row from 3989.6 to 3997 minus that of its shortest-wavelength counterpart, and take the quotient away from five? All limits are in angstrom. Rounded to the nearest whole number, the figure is 6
